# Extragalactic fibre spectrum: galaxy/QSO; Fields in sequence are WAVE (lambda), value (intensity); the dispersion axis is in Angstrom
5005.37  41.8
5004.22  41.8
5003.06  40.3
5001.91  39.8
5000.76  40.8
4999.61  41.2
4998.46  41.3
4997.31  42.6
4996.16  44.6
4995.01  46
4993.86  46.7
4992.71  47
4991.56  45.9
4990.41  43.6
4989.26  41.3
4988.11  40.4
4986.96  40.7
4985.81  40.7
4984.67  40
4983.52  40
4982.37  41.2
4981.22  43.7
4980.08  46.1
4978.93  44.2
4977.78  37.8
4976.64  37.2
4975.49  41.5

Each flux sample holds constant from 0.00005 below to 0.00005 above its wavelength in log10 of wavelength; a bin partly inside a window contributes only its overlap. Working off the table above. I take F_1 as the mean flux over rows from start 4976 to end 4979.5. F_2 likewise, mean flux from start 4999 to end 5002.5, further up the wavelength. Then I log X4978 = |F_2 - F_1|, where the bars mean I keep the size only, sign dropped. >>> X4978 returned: 1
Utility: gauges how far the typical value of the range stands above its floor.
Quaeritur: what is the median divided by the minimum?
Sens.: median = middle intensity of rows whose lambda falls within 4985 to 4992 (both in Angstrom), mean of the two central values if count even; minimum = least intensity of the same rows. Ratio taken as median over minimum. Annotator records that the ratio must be 1.015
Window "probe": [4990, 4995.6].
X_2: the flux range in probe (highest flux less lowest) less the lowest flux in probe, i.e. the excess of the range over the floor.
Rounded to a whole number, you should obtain -40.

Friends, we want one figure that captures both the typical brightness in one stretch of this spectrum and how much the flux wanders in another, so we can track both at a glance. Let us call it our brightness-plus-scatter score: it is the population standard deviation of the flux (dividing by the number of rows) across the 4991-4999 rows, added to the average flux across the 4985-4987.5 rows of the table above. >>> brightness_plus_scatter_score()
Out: 42.7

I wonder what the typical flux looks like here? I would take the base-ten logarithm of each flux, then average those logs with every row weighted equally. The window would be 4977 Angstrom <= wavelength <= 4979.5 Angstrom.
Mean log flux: 1.61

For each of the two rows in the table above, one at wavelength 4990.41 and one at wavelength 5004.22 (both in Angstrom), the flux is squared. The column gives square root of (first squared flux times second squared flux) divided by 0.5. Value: 3645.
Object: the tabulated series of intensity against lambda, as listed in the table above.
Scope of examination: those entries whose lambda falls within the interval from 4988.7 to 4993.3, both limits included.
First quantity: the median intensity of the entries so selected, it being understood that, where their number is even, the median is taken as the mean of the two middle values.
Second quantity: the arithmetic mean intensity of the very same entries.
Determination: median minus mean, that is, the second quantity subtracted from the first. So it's 0.3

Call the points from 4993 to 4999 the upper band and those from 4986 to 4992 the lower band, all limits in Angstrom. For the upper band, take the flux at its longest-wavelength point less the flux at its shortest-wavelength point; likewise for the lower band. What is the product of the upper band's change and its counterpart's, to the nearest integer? -28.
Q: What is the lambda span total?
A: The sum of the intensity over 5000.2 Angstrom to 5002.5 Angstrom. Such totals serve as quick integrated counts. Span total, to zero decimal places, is 81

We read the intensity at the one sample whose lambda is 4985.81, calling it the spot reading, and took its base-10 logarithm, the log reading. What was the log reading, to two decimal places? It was 1.61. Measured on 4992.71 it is 1.67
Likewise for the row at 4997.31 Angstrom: 1.63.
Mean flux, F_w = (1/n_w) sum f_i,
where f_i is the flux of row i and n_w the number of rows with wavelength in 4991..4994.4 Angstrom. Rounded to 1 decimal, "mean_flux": 46.5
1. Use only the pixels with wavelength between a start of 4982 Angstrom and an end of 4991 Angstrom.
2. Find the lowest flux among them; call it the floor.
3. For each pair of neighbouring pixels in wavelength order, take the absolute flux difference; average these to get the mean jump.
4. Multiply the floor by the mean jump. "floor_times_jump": 31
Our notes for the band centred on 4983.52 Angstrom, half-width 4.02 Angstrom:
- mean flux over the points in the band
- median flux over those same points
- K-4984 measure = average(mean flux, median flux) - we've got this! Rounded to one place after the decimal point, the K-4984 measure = 41.2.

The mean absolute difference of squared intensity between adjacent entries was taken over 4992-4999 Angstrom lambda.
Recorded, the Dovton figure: 101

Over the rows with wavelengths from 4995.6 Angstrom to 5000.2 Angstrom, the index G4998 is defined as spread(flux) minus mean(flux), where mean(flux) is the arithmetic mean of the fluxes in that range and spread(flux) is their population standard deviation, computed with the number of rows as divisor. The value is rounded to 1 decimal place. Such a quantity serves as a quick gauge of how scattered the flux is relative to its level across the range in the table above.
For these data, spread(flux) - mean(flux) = -41.1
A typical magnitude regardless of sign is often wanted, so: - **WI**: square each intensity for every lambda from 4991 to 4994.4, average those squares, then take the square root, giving 46.5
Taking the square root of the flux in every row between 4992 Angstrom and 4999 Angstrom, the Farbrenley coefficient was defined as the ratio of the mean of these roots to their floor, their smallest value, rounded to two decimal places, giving 1.04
